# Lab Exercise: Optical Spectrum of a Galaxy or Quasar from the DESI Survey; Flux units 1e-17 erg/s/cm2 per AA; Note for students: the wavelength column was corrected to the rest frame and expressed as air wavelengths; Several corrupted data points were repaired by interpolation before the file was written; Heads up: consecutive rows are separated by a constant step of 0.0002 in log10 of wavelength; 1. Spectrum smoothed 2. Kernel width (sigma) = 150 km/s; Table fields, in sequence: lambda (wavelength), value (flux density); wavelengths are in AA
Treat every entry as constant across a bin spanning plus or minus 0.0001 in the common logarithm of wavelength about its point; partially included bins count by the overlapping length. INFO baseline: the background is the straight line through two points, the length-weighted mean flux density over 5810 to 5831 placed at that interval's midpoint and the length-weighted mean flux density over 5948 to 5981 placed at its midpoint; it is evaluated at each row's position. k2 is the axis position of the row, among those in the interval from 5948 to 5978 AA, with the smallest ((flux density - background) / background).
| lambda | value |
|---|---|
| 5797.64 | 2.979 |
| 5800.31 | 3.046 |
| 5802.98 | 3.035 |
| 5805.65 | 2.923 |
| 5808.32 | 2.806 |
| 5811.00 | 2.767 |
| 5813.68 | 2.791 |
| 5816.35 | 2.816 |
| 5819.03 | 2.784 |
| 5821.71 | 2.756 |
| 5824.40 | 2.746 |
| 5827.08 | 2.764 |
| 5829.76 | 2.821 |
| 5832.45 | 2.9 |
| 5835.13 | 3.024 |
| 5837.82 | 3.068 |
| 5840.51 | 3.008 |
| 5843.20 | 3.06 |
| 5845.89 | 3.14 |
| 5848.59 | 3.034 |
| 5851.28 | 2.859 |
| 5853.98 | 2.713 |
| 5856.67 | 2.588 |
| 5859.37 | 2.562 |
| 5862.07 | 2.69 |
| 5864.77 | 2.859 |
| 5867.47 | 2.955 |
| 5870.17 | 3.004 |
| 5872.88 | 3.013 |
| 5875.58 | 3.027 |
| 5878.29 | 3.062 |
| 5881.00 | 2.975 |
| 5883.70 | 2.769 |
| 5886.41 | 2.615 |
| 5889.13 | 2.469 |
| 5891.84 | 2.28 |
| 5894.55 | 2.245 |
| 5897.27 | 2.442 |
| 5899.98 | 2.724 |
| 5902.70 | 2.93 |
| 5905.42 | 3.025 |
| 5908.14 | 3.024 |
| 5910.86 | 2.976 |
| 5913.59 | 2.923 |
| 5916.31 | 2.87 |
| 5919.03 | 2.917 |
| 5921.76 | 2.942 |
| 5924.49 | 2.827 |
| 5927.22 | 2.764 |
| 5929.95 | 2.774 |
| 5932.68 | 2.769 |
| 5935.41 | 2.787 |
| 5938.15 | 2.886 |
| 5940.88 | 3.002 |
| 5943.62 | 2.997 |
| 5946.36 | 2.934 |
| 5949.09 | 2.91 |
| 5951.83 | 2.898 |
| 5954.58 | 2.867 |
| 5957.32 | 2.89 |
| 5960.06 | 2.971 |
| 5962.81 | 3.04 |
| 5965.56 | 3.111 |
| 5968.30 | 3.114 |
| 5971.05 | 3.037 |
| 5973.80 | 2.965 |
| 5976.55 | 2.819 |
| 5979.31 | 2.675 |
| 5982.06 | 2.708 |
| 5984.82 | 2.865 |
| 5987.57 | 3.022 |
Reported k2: 5976.55 AA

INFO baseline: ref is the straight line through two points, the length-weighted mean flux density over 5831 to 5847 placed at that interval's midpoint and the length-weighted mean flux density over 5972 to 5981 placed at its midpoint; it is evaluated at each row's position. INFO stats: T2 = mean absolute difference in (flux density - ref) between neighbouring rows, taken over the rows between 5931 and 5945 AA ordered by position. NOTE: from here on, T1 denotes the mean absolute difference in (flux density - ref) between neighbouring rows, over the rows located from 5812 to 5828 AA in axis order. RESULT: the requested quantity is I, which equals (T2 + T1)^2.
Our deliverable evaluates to 0.007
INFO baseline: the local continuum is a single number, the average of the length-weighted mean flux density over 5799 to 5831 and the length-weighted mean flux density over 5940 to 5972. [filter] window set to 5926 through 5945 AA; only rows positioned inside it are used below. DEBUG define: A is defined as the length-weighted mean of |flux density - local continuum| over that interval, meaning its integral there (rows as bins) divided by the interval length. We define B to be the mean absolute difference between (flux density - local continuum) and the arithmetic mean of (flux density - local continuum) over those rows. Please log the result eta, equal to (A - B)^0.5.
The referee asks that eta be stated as 0.12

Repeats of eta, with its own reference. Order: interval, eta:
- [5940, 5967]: 0.07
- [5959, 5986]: 0.08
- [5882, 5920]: 0.02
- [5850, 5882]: 0.03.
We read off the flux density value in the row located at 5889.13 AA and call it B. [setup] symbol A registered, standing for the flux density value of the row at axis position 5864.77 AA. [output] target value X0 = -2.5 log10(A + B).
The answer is -1.82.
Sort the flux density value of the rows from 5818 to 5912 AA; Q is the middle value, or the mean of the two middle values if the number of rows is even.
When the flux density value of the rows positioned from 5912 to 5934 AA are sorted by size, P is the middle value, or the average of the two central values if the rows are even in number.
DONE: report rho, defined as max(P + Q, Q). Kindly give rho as 5.71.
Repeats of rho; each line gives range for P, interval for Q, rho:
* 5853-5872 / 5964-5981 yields 5.71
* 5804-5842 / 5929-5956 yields 5.70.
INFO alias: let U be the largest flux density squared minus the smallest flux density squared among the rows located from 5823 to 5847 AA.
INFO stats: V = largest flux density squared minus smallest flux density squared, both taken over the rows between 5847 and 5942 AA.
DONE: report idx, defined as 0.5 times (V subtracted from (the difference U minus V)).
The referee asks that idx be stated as -3.2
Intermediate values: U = 2.3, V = 4.3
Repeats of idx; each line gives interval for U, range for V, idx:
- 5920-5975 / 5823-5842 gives -0.8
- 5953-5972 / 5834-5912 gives -4.1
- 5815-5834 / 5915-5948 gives -0.9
